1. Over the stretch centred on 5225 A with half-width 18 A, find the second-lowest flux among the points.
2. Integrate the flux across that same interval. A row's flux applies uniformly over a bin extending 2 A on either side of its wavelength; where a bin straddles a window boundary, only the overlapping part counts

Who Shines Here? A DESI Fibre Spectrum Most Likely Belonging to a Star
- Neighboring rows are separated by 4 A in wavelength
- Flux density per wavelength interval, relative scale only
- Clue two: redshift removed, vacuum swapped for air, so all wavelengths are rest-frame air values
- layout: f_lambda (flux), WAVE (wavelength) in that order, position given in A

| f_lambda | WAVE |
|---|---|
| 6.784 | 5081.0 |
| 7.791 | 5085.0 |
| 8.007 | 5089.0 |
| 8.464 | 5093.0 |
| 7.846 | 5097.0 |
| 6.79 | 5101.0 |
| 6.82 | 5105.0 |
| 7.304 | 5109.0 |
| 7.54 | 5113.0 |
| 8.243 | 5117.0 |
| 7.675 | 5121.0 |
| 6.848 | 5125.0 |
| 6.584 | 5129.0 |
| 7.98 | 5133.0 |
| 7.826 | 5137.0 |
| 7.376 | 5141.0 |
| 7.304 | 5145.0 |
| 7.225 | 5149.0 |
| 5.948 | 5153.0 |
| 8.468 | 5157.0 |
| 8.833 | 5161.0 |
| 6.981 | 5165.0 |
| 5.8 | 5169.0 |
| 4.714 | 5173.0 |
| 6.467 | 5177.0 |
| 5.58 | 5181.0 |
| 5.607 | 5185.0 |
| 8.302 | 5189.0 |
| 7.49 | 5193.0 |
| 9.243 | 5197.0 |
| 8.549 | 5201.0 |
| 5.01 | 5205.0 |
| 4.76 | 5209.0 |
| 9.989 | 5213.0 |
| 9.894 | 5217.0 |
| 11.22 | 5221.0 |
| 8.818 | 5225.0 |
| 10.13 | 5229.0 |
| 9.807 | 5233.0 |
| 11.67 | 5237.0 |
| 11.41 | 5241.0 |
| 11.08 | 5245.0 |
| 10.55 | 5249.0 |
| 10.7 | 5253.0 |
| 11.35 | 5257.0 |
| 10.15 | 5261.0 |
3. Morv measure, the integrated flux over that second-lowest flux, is 40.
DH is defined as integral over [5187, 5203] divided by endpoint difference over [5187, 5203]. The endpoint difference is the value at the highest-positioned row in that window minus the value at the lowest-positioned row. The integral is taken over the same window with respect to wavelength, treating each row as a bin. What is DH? 544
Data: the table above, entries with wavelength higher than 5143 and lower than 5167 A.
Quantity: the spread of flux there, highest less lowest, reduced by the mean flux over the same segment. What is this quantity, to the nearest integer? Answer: -5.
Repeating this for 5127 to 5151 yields -6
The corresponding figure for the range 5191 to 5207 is -3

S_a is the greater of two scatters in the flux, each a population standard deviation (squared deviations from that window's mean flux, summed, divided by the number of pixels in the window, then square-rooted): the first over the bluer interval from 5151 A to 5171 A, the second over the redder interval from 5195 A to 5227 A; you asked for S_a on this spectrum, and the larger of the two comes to 2.2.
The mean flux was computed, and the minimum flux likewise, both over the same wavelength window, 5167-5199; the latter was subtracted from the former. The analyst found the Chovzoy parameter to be 1.9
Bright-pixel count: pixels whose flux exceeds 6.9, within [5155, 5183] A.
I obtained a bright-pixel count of 3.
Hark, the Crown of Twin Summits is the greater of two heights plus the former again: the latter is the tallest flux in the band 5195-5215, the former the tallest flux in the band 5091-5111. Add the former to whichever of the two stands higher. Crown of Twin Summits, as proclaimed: 18.5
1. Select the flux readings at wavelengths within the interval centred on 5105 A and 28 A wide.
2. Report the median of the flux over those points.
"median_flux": 7.5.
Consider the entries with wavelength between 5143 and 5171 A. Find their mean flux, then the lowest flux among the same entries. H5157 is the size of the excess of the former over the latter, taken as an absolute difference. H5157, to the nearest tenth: 1.4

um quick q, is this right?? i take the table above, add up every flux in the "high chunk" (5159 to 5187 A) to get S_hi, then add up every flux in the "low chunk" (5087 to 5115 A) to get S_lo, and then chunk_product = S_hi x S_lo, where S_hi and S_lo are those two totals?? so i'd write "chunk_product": 2321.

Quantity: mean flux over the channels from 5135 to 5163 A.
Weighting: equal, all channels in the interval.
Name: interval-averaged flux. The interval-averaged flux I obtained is 7.6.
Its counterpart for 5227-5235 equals 10.0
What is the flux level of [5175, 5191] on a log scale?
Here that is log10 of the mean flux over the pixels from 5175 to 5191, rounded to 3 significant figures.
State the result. 0.812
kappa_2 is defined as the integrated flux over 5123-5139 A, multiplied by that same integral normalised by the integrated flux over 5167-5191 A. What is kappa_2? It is 94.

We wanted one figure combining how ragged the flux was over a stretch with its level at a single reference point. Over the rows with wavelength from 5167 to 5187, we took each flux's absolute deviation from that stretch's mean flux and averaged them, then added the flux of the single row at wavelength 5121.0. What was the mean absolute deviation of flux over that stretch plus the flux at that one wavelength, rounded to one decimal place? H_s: 8.1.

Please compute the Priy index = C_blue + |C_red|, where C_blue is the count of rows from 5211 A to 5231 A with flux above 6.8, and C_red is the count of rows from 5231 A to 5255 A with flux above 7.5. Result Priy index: 11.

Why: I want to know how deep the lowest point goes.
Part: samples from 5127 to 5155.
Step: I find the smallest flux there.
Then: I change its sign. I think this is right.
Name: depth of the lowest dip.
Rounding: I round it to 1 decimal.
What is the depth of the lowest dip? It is -5.9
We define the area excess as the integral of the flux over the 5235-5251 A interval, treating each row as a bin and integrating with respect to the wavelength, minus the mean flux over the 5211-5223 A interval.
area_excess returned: 168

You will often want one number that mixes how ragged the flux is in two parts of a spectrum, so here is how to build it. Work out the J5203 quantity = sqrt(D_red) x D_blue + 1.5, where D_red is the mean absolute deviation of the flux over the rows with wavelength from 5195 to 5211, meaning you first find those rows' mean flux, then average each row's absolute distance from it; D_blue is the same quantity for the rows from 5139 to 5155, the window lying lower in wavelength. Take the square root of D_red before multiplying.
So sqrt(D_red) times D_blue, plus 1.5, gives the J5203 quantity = 2.22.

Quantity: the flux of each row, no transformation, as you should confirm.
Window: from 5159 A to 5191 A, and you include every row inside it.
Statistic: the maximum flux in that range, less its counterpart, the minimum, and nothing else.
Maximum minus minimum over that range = 4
